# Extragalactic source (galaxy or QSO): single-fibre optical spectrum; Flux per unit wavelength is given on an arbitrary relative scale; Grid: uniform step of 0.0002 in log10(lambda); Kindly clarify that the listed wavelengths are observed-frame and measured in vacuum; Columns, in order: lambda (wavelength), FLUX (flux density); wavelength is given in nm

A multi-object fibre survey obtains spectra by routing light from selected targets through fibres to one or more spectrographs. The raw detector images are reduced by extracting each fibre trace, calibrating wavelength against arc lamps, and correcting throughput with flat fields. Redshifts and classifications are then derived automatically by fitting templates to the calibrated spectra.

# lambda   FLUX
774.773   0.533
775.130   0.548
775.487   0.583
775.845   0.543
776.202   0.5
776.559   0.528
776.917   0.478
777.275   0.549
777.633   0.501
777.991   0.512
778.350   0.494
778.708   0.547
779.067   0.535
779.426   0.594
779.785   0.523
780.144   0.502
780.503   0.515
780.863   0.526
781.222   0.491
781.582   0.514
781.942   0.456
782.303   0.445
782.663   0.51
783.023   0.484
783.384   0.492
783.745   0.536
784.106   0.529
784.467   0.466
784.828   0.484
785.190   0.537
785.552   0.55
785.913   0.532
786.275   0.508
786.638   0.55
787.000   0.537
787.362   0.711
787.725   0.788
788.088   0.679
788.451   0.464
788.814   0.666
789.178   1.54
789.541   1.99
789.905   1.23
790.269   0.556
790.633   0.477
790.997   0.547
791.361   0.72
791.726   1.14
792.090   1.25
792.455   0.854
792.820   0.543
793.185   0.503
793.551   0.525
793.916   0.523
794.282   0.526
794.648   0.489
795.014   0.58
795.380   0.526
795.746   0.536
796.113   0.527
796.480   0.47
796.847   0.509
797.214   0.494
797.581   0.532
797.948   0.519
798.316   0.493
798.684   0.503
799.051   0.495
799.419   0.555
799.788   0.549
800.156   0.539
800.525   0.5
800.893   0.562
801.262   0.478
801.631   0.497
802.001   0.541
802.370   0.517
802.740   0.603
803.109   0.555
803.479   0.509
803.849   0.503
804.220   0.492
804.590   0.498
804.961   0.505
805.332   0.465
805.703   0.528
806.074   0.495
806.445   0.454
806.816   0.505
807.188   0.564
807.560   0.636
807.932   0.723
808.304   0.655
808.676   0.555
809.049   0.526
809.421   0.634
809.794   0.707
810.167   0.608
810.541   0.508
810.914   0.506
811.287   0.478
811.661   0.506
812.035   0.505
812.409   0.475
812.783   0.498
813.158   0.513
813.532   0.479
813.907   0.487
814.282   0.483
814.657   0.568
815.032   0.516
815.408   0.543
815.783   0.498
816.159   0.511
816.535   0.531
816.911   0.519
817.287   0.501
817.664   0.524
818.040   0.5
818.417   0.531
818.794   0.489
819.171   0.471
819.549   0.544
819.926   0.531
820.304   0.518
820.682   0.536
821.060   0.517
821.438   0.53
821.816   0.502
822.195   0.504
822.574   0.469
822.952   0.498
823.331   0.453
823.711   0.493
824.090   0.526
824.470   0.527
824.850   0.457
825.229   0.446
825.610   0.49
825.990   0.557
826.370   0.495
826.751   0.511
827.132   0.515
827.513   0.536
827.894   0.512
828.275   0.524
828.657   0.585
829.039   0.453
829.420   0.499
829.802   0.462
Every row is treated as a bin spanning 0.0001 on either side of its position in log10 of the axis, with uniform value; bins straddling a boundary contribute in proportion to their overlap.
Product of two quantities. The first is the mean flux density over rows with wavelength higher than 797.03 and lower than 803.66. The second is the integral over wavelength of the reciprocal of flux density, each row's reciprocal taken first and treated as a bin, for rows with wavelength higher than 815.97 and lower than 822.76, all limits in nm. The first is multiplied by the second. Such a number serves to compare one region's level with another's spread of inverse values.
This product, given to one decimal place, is 7.0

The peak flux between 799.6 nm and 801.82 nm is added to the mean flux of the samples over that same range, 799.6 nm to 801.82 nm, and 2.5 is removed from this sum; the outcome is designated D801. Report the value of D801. -1.42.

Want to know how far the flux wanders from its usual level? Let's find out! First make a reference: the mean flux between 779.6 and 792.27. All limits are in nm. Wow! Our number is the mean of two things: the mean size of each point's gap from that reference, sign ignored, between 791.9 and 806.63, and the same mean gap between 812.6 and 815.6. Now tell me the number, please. 0.162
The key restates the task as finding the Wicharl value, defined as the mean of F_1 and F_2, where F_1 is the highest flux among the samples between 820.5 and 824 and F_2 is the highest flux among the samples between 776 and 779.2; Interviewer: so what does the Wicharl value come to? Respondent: 0.54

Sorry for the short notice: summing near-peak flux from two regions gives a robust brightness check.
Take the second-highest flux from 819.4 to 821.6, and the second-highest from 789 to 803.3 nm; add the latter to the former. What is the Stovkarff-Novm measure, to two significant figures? 2.1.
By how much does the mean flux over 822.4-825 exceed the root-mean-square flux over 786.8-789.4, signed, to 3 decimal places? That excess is -0.348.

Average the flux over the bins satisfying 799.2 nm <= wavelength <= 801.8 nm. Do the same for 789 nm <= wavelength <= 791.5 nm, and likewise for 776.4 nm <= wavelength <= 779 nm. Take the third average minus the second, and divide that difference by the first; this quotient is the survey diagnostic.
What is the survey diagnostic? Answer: -0.94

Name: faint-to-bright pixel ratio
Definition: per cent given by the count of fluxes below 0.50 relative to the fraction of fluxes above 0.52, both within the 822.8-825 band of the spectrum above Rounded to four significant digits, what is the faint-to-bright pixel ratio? 1200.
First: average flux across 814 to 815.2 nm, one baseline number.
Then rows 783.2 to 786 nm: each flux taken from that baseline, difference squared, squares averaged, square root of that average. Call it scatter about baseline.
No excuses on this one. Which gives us 0.029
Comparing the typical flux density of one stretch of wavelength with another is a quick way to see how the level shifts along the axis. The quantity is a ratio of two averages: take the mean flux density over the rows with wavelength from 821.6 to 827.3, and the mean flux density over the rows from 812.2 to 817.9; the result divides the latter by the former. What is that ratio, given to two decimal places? 1.03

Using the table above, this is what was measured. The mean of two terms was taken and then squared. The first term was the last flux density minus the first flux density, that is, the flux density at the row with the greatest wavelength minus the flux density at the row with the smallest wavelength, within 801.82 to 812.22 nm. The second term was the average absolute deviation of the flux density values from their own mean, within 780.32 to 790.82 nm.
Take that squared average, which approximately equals 0.0078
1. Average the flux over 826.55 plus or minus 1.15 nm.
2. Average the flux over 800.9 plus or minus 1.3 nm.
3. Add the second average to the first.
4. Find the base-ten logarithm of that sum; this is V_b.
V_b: 0.02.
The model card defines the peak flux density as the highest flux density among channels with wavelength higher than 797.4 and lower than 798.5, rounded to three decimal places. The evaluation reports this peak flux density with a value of 0.532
